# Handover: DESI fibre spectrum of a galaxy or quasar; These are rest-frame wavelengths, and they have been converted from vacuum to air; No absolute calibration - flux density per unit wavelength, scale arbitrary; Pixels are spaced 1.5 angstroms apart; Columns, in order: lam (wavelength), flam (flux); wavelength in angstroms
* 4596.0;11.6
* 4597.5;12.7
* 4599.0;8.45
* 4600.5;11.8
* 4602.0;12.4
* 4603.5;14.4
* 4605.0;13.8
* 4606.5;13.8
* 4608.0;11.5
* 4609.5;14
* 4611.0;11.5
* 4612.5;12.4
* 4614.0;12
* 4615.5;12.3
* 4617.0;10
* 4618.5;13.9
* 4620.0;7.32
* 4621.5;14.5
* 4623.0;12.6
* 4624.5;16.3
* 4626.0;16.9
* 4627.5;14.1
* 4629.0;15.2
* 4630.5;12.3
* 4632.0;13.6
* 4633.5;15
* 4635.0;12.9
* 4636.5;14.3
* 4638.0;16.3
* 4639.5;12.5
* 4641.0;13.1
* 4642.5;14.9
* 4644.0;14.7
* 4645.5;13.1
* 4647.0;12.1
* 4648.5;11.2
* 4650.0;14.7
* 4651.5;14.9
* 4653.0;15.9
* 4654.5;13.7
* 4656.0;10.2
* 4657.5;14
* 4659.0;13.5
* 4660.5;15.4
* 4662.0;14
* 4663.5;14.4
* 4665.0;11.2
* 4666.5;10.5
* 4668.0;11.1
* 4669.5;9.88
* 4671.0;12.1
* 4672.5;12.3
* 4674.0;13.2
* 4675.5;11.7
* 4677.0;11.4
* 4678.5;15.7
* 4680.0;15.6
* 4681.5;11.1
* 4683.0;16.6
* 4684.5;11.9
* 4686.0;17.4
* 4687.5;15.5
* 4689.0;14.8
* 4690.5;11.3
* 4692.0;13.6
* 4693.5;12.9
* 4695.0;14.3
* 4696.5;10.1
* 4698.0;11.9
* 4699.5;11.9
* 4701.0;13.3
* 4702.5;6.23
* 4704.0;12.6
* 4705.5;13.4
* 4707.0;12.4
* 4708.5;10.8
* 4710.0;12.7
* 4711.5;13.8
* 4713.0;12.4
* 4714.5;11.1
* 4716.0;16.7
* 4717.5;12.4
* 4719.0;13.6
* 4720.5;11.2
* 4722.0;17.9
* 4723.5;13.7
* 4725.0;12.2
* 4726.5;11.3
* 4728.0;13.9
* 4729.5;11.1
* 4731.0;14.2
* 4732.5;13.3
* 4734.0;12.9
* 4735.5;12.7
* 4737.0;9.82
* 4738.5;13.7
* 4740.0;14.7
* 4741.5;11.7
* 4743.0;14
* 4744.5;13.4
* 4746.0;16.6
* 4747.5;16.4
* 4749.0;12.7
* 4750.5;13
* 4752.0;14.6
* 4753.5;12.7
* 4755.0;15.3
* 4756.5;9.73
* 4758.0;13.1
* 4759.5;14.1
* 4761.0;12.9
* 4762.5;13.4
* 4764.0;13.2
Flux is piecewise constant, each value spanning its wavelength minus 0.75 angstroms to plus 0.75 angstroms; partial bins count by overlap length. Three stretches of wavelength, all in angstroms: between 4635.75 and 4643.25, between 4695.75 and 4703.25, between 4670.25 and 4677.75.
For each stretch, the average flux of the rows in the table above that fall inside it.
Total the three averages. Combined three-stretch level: 37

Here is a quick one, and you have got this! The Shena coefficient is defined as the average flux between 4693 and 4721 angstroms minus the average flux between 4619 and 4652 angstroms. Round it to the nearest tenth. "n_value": -1.4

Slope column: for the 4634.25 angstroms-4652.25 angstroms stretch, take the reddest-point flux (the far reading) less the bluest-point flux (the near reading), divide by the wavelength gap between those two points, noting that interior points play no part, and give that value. 0.12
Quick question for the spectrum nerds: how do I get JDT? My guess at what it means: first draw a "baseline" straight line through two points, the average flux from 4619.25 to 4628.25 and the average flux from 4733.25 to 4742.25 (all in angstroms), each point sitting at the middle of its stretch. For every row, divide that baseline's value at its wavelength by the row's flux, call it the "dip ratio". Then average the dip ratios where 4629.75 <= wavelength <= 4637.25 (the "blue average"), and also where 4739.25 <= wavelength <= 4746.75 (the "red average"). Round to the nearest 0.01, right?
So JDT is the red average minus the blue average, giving -0.10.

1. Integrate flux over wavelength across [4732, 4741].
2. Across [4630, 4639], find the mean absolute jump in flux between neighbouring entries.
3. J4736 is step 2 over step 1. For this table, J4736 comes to 0.0142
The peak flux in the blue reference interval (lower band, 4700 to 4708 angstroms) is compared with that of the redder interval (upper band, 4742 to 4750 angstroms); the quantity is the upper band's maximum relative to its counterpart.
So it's 1.24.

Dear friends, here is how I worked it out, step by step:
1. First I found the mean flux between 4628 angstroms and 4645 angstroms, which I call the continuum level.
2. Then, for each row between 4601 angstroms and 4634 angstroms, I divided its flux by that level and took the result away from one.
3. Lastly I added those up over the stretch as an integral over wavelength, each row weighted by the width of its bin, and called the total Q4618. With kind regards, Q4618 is 2.1 angstroms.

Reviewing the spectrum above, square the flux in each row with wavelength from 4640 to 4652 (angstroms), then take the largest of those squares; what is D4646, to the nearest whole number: 222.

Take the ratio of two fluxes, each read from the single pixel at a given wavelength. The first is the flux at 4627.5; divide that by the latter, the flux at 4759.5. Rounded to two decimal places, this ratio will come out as 1.00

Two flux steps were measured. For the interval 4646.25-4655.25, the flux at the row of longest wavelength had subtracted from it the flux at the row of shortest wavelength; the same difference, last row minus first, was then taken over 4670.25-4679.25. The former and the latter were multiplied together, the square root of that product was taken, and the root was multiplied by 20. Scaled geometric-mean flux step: 48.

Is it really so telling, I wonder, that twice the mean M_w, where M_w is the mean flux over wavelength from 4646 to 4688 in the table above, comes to 26.5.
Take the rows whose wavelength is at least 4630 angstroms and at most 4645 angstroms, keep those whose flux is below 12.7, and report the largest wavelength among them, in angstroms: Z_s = 4639.5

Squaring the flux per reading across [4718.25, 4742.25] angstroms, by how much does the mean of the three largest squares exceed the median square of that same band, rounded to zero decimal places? 74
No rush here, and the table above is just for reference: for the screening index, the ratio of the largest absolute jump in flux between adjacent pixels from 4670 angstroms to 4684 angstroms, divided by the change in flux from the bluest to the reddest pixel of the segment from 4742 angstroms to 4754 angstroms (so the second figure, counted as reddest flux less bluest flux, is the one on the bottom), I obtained -4.2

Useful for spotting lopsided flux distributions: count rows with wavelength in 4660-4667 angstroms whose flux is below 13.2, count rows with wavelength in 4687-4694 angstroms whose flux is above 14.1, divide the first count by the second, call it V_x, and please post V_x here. 1.0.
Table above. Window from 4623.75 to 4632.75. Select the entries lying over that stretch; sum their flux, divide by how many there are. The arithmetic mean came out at 14.7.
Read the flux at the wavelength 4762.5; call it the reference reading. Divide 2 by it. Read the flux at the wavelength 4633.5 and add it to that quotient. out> 15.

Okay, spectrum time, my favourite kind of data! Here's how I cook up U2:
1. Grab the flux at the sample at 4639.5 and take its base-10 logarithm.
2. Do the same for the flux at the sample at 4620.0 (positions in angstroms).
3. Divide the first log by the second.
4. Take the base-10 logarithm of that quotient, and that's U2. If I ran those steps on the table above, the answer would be 0.10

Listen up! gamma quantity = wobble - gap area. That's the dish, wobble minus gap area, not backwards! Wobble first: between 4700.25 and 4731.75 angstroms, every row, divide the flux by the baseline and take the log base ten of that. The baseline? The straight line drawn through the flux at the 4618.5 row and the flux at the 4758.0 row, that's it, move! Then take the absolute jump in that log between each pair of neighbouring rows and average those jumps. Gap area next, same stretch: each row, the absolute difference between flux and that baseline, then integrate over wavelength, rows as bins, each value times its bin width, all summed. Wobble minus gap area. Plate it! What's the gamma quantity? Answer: -52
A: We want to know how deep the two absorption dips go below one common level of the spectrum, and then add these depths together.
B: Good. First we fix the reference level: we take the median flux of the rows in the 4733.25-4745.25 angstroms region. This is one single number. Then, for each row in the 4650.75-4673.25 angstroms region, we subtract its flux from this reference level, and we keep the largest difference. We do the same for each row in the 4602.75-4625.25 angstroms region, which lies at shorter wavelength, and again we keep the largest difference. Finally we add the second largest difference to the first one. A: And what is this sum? 9.1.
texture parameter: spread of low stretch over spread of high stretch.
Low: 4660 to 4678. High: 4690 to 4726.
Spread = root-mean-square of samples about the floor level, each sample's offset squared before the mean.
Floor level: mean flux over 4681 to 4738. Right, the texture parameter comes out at 0.79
